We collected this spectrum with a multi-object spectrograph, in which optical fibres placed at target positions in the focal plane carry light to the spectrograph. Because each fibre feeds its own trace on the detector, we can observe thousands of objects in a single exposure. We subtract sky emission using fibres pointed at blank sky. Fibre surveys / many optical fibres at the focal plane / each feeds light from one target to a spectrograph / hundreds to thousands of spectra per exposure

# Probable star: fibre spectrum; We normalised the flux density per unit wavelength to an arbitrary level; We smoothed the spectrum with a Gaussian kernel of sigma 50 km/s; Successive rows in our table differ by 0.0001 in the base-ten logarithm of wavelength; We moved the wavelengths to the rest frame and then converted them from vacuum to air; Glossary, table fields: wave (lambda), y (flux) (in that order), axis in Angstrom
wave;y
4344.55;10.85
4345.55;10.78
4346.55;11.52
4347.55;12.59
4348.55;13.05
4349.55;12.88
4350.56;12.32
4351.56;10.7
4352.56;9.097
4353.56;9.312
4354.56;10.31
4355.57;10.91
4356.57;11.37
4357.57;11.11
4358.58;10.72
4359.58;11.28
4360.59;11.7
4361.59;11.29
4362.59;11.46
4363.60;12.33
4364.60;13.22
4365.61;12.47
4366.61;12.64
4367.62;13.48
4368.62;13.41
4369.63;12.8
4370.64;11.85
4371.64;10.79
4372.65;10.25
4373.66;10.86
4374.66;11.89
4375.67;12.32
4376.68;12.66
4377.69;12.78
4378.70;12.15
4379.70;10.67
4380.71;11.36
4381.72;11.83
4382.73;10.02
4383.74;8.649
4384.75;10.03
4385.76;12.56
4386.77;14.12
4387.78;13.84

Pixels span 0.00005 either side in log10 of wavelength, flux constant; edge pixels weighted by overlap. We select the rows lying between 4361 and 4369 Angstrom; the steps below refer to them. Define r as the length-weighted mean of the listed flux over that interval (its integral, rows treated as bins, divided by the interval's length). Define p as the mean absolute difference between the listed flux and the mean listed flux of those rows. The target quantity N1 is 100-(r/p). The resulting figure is 81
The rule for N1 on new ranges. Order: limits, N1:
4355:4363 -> 53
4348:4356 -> 91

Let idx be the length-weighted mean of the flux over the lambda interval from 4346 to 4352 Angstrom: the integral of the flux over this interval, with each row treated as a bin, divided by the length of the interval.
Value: 12.2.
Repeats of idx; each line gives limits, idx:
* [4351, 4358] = 10.4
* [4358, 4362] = 11.2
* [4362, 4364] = 11.8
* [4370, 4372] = 11.5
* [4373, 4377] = 11.8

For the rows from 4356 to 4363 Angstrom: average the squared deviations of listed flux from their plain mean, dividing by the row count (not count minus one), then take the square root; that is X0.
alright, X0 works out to 0.3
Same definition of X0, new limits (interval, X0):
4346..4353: 1.3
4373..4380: 0.8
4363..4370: 0.4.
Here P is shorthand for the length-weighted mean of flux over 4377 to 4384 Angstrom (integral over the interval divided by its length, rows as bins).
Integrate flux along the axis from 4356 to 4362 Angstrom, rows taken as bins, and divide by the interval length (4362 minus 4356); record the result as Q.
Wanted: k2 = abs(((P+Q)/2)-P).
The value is 0.0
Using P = 11.2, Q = 11.2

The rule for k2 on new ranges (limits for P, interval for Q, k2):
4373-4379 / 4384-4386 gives 0.6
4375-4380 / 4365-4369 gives 0.4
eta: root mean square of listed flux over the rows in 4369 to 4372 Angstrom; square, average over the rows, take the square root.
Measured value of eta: 11.8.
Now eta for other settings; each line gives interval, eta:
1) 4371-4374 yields 10.6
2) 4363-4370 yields 12.9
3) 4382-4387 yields 11.3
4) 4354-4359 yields 10.9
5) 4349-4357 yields 10.9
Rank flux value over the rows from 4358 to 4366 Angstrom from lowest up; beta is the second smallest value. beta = 11.28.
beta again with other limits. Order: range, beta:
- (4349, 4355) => 9.312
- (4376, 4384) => 10.02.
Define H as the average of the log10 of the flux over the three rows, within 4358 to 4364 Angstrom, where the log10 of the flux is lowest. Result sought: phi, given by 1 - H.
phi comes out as -0.045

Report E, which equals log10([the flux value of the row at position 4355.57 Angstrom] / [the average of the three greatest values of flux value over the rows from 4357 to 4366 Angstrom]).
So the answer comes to -0.07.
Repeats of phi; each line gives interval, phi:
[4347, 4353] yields -0.026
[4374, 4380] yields -0.063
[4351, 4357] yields 0.020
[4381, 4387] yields 0.020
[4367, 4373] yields -0.039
